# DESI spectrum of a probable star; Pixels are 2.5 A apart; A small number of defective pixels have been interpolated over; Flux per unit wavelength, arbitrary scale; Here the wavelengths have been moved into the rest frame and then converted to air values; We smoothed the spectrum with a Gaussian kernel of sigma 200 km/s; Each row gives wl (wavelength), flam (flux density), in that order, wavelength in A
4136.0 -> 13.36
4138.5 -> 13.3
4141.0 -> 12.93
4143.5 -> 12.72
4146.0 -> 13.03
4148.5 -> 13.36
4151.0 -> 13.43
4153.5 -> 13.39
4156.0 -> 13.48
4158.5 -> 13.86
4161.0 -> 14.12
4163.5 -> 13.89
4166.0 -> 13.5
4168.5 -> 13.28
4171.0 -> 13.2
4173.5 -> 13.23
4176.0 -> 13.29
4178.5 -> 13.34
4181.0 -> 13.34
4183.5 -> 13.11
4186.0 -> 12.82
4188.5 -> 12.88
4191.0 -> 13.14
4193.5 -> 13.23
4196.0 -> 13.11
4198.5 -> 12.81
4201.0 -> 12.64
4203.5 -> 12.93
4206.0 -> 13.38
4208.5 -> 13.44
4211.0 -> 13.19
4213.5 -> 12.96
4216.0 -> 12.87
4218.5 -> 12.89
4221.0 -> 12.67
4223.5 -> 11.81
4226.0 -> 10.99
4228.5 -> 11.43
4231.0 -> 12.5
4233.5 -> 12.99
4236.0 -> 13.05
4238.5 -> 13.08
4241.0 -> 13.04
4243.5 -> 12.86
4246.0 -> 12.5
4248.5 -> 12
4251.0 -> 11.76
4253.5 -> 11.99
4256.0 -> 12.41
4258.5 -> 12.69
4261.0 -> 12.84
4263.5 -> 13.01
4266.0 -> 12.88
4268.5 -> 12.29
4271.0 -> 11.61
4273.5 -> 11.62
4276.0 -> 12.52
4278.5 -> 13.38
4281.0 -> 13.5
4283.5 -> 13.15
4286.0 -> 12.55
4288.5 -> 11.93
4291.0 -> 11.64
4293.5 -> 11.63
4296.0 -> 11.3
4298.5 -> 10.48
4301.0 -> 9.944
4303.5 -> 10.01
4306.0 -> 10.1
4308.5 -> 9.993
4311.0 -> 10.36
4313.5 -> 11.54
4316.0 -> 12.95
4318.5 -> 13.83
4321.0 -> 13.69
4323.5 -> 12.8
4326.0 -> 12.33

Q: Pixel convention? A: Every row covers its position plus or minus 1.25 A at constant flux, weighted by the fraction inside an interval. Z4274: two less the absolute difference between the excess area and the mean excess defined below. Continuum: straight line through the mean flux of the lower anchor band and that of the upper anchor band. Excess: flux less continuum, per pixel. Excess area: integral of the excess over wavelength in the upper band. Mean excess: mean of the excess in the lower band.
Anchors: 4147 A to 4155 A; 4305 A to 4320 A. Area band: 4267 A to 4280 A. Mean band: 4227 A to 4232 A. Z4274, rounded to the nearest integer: -3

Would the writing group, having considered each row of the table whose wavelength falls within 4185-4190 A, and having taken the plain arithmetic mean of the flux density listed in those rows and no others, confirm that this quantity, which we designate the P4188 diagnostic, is 12.9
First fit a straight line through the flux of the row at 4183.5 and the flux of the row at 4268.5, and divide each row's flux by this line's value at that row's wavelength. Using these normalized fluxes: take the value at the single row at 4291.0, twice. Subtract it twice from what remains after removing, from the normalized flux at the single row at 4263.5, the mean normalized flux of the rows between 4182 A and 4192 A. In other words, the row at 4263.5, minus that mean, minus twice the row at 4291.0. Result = -1.9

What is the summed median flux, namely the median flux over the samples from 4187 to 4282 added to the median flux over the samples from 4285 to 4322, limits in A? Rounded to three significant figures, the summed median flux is 24.4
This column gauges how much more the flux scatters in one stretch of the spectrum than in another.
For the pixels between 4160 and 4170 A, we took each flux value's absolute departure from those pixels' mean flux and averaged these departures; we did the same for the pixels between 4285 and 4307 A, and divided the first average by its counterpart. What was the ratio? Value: 0.37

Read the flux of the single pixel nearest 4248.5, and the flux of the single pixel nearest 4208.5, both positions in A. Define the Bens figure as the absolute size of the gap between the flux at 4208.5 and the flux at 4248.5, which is 1.4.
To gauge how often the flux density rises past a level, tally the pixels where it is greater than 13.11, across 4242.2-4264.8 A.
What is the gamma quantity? 0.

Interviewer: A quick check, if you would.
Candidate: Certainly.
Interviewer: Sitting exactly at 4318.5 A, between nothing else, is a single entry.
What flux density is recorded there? 13.83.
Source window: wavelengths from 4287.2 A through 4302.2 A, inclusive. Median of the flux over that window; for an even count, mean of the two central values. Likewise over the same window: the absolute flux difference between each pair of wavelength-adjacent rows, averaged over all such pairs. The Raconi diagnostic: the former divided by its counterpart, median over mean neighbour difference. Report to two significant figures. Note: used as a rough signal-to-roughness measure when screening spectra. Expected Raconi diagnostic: 29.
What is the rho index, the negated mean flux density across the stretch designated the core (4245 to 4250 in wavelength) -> -12.2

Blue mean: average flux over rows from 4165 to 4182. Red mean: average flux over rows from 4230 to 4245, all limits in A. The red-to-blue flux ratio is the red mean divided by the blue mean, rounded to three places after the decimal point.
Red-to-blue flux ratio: 0.971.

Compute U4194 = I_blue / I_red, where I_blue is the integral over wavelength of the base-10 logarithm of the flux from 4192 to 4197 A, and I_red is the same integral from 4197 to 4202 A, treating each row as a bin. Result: 1.01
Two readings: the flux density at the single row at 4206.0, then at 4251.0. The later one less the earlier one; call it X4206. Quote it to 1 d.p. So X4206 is -1.6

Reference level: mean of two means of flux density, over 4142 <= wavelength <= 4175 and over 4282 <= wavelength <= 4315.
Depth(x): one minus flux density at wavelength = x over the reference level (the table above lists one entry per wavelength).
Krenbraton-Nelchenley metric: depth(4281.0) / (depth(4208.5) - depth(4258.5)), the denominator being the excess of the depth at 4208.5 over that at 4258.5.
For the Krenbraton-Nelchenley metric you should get 1.6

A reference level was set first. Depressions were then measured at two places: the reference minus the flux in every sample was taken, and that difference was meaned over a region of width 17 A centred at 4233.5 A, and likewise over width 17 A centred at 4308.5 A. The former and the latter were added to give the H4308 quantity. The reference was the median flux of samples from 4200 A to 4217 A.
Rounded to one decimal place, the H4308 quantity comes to 2.8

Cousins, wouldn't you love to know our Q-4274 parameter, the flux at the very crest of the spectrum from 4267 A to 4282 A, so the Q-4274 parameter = 13.5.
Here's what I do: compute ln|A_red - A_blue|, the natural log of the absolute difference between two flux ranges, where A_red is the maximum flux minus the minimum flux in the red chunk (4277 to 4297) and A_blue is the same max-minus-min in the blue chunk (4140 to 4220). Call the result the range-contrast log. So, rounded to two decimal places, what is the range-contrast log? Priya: -0.33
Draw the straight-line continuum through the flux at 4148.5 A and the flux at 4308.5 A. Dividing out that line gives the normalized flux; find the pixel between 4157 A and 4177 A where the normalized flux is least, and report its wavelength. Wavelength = 4171.0 A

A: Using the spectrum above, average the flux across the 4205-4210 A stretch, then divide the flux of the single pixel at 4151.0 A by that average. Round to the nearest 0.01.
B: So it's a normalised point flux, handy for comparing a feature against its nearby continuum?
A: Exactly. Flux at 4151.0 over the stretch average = 1.00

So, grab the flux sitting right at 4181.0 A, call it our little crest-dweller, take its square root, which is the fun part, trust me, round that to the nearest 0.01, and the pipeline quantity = 3.65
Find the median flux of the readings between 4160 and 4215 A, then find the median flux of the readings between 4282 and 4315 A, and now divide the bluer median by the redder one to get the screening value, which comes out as 1.17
